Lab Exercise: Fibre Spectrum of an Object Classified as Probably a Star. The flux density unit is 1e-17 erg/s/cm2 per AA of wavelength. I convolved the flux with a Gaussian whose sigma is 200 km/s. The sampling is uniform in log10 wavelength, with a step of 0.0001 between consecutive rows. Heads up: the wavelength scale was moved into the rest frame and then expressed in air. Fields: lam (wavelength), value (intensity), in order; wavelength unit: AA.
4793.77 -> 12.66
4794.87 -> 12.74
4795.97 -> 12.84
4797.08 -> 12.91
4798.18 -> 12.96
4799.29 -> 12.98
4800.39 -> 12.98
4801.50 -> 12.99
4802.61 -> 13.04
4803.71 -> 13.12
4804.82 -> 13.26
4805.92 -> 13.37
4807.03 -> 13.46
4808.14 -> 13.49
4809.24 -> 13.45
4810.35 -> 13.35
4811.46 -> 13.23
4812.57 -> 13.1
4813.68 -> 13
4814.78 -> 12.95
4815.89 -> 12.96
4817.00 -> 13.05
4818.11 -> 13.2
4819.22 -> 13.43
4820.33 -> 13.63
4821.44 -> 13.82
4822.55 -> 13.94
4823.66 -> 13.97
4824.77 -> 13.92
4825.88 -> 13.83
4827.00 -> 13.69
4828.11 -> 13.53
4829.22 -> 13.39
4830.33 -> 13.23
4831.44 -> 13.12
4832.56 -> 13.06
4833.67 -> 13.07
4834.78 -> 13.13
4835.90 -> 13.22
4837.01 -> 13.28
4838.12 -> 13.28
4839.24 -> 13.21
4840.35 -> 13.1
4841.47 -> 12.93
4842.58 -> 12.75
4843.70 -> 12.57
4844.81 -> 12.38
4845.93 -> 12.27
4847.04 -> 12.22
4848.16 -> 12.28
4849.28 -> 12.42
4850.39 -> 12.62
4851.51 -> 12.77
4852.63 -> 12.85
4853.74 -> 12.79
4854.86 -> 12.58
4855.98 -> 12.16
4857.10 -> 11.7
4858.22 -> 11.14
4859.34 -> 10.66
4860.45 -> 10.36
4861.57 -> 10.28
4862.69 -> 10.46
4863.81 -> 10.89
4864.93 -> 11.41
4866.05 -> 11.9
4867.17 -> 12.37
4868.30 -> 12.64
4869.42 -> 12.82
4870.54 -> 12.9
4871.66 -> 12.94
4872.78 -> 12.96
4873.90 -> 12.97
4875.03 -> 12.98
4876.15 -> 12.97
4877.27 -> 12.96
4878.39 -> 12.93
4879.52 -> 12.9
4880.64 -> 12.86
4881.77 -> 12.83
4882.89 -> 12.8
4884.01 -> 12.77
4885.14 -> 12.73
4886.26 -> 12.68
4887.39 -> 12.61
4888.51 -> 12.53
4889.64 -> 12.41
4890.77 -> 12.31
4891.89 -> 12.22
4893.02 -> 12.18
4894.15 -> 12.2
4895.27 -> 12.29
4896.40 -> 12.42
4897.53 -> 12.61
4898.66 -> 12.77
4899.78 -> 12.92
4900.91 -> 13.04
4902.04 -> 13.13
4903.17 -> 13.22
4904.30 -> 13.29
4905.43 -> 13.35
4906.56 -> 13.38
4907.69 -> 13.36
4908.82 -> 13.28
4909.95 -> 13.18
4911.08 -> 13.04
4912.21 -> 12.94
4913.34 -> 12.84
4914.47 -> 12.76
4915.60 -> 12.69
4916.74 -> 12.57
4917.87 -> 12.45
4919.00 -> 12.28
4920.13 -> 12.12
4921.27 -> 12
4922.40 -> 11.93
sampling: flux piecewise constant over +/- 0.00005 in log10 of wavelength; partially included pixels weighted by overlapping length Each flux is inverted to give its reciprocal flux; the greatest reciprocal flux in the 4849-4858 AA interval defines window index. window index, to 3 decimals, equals 0.085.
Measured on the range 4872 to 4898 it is 0.082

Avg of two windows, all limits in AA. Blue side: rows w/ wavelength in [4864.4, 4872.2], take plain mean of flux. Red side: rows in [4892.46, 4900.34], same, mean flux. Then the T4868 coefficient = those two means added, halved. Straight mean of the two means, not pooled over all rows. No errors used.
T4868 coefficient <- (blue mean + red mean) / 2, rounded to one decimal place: 12.5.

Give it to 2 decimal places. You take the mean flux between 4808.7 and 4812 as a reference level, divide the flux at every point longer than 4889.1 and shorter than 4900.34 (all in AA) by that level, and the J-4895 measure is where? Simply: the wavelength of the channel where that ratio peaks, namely 4899.78 AA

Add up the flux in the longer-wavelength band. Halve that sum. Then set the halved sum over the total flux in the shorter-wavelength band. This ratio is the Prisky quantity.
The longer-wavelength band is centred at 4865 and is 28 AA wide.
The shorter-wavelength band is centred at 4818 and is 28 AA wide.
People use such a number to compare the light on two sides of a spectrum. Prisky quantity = 0.45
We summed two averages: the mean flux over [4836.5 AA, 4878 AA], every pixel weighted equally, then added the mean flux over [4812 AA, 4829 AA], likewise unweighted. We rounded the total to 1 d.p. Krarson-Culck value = 25.8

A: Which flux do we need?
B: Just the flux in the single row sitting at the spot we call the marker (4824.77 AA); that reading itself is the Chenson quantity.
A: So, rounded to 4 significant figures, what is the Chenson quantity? 13.92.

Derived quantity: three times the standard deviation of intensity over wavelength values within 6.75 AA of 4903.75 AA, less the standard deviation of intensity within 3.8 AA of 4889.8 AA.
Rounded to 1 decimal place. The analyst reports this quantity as 0.5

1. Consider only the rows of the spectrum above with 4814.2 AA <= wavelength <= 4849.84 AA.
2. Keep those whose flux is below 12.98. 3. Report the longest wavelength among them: 4849.28 AA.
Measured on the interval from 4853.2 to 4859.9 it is 4859.34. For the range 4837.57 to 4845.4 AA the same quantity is 4844.81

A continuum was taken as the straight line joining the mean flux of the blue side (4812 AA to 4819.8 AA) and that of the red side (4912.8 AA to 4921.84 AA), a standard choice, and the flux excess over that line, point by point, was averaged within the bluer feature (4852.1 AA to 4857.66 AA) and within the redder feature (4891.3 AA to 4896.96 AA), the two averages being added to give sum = -0.8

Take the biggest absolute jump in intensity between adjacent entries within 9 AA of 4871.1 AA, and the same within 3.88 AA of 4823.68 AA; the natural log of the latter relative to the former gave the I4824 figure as -1.0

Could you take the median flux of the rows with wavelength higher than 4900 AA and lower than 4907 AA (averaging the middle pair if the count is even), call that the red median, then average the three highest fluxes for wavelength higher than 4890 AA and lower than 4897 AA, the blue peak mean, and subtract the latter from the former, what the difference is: 0.9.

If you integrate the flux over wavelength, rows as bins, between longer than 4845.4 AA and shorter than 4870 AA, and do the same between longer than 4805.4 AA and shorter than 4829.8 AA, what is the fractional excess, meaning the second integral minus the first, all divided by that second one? 0.11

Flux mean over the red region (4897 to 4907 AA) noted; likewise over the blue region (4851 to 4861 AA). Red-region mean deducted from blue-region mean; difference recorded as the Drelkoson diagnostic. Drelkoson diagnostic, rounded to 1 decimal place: -1.2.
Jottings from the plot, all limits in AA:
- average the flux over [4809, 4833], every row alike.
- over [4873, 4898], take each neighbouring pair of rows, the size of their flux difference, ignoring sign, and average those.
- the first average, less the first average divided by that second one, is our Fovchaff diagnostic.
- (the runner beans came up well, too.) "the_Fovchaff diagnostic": -214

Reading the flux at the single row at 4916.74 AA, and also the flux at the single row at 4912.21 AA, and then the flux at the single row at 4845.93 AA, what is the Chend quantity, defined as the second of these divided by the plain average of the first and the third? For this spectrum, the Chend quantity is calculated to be 1.042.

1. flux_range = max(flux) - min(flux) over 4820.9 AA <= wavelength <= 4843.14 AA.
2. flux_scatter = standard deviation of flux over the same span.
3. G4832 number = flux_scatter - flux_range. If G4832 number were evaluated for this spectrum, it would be -0.9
